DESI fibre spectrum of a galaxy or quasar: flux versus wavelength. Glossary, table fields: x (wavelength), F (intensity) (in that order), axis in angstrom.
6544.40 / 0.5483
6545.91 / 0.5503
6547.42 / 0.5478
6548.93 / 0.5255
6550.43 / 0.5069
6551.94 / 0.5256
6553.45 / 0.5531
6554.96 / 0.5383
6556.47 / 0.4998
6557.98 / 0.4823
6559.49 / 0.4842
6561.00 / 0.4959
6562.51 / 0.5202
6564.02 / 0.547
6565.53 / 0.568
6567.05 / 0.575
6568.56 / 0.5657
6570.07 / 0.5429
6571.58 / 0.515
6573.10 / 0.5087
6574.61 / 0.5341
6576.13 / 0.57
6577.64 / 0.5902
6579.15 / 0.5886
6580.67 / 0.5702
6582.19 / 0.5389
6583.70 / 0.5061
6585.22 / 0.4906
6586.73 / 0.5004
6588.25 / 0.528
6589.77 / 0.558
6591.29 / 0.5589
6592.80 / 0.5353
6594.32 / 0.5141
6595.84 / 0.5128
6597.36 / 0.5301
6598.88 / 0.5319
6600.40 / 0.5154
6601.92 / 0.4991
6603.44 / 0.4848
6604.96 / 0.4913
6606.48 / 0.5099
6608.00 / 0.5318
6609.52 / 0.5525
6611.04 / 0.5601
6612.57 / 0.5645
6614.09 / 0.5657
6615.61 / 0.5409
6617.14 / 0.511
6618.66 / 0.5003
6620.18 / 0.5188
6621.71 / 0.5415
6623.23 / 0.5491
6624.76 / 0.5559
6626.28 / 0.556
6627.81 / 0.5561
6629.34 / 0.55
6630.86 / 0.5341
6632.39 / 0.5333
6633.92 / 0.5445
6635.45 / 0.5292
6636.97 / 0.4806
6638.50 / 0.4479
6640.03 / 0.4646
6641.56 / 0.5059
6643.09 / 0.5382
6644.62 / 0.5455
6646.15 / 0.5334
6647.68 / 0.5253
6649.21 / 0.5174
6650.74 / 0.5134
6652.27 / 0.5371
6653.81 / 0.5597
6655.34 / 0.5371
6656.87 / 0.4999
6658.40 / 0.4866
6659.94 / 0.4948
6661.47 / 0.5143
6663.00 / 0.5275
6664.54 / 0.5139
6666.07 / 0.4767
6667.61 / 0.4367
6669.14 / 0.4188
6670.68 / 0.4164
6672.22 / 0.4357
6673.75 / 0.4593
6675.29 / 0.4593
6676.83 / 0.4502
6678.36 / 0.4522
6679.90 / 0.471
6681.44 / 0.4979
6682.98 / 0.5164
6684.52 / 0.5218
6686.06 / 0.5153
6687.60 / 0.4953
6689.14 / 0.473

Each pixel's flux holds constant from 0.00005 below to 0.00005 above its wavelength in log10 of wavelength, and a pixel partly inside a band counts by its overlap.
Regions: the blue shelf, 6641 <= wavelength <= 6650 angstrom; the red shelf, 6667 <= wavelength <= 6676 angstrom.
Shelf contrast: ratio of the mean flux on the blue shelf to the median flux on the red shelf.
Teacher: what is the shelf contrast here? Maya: 1.21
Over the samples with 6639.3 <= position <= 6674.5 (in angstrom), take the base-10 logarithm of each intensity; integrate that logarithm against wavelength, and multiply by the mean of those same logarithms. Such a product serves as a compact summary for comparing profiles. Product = 3.26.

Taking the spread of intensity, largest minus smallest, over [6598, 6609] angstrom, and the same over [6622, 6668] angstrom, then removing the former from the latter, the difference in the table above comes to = 0.076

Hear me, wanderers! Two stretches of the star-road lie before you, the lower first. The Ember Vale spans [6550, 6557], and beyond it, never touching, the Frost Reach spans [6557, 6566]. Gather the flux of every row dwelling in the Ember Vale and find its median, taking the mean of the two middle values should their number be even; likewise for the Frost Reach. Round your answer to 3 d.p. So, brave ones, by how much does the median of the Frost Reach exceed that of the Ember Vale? -0.018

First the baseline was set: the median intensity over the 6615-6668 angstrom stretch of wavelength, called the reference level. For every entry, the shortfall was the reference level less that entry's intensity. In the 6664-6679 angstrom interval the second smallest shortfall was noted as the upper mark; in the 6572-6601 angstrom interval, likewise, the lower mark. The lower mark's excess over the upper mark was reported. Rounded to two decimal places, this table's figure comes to -0.11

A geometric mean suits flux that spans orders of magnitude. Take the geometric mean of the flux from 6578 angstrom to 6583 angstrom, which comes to 0.57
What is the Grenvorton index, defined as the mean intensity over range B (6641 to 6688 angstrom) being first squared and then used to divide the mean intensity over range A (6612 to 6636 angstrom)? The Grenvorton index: 2.20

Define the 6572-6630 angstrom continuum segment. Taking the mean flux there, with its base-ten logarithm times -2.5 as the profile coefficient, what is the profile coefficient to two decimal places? 0.68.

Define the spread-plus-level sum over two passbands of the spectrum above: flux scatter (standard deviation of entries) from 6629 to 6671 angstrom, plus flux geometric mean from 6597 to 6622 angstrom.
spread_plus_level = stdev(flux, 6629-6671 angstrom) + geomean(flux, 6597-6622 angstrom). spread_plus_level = 0.565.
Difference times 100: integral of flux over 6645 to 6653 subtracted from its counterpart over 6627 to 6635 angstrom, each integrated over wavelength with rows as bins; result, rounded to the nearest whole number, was 13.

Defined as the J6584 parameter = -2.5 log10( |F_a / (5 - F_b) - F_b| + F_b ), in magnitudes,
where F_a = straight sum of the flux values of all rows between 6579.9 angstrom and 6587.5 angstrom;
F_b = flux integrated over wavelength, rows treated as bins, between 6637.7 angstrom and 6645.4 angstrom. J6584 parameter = -1.84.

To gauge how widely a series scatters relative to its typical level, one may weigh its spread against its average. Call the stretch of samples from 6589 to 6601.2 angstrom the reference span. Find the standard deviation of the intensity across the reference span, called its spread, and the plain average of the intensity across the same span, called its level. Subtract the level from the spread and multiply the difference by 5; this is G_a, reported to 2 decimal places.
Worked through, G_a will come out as -2.57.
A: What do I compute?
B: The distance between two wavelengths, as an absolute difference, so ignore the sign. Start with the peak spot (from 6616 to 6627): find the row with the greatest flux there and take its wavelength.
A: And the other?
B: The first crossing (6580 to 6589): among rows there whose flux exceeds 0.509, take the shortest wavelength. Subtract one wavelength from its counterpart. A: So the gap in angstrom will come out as 45.6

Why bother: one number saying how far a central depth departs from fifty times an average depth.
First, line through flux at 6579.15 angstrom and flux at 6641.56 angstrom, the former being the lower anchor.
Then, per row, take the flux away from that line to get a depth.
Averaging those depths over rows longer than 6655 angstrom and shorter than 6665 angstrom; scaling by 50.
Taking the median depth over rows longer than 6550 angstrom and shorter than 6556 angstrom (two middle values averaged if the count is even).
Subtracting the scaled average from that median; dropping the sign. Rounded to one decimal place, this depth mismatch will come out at 1.5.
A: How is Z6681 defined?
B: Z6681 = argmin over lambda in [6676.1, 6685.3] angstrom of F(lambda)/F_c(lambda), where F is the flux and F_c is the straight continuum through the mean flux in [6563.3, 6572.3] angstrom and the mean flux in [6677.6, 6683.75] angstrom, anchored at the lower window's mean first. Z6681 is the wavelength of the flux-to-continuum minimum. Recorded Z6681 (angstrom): 6676.83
